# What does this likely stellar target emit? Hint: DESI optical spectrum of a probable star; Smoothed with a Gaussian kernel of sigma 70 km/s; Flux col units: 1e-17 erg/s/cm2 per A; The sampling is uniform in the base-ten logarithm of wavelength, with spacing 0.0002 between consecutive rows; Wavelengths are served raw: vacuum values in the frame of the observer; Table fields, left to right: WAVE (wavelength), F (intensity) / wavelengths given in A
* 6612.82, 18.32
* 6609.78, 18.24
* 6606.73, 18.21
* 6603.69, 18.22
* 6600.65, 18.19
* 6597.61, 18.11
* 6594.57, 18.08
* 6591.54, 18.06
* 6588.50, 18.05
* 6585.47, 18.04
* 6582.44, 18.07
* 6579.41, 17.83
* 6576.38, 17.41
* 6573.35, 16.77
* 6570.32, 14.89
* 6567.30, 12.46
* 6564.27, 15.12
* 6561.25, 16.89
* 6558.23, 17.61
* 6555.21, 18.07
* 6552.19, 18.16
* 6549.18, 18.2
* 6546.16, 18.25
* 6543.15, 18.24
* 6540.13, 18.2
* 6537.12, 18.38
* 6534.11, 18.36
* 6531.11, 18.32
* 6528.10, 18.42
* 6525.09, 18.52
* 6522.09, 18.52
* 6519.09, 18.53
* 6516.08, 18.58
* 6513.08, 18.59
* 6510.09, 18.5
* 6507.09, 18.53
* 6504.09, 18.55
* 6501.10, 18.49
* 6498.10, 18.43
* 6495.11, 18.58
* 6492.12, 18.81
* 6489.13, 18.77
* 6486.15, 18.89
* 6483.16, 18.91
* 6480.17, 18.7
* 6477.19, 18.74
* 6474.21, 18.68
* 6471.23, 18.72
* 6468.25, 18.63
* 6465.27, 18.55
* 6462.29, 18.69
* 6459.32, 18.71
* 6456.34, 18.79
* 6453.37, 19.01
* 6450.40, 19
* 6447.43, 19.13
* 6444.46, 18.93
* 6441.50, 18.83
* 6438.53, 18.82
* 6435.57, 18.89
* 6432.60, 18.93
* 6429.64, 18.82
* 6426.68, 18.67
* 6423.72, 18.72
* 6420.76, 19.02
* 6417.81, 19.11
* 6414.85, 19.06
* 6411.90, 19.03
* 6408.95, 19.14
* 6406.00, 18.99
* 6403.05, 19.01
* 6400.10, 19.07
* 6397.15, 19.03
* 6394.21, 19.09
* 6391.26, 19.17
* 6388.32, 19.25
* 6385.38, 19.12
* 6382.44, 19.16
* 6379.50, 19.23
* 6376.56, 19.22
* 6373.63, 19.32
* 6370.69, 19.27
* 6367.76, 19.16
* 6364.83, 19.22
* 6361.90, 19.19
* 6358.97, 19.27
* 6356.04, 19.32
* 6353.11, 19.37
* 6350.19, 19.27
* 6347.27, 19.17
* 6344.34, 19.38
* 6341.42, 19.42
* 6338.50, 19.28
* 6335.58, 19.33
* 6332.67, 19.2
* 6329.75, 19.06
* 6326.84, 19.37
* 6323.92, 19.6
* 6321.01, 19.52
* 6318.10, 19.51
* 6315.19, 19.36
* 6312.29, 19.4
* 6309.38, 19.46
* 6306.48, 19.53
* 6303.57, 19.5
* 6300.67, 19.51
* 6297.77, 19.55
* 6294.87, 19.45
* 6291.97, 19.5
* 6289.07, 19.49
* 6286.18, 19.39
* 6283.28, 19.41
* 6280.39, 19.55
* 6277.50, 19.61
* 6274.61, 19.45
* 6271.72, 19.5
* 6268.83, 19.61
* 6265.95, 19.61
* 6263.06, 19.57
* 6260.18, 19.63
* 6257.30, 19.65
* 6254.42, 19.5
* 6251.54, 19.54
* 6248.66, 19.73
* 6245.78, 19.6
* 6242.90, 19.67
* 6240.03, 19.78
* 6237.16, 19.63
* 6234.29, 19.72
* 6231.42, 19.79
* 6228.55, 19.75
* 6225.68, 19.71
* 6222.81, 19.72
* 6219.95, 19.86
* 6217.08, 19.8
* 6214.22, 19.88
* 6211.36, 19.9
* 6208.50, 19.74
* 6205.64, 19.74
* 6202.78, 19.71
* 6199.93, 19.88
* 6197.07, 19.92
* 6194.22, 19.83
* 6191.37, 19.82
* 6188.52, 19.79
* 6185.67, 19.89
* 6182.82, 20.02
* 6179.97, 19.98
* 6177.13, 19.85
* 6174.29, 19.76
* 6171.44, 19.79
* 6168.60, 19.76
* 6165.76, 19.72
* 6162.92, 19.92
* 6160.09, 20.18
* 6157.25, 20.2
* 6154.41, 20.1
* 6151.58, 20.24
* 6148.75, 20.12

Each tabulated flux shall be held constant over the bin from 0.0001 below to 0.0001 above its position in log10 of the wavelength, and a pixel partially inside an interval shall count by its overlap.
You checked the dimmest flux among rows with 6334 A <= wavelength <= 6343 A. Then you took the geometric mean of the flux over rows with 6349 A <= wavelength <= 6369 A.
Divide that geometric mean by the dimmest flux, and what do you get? 1.00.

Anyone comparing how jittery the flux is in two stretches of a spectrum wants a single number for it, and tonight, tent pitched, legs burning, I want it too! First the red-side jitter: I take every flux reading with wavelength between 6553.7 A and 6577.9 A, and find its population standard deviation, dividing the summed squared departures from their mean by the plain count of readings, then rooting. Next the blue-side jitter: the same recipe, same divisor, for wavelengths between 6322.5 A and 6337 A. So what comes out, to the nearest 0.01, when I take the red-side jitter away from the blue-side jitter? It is -1.57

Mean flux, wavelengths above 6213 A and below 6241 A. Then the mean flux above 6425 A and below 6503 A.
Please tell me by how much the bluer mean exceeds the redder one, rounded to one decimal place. 1.0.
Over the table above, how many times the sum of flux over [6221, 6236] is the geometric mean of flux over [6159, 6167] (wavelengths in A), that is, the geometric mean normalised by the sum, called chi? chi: 0.20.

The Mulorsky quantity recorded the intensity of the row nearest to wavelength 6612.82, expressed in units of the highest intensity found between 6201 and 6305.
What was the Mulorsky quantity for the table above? 0.92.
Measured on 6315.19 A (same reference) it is 0.97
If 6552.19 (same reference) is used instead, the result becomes 0.91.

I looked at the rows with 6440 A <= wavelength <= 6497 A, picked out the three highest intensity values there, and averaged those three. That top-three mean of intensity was 19.0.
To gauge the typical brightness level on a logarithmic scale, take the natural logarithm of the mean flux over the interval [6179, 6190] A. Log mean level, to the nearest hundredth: 2.99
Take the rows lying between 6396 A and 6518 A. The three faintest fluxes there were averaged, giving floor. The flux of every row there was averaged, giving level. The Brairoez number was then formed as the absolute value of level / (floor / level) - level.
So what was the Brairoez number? 0.34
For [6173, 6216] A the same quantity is 0.12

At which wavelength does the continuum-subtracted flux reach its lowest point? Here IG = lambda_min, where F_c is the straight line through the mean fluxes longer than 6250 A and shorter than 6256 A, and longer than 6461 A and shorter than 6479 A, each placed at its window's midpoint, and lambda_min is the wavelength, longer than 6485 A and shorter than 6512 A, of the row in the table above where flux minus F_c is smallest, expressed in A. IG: 6498.10 A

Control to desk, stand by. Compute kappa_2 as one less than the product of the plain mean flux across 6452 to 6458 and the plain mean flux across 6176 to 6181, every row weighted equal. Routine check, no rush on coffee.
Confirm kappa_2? 375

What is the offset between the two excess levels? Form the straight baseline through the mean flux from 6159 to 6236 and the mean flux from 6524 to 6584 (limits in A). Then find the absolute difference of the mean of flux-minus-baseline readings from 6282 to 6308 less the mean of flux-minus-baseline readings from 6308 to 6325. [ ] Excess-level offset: 0.14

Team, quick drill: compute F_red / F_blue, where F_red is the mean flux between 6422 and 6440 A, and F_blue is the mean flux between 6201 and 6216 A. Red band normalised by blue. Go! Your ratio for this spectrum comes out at 0.950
